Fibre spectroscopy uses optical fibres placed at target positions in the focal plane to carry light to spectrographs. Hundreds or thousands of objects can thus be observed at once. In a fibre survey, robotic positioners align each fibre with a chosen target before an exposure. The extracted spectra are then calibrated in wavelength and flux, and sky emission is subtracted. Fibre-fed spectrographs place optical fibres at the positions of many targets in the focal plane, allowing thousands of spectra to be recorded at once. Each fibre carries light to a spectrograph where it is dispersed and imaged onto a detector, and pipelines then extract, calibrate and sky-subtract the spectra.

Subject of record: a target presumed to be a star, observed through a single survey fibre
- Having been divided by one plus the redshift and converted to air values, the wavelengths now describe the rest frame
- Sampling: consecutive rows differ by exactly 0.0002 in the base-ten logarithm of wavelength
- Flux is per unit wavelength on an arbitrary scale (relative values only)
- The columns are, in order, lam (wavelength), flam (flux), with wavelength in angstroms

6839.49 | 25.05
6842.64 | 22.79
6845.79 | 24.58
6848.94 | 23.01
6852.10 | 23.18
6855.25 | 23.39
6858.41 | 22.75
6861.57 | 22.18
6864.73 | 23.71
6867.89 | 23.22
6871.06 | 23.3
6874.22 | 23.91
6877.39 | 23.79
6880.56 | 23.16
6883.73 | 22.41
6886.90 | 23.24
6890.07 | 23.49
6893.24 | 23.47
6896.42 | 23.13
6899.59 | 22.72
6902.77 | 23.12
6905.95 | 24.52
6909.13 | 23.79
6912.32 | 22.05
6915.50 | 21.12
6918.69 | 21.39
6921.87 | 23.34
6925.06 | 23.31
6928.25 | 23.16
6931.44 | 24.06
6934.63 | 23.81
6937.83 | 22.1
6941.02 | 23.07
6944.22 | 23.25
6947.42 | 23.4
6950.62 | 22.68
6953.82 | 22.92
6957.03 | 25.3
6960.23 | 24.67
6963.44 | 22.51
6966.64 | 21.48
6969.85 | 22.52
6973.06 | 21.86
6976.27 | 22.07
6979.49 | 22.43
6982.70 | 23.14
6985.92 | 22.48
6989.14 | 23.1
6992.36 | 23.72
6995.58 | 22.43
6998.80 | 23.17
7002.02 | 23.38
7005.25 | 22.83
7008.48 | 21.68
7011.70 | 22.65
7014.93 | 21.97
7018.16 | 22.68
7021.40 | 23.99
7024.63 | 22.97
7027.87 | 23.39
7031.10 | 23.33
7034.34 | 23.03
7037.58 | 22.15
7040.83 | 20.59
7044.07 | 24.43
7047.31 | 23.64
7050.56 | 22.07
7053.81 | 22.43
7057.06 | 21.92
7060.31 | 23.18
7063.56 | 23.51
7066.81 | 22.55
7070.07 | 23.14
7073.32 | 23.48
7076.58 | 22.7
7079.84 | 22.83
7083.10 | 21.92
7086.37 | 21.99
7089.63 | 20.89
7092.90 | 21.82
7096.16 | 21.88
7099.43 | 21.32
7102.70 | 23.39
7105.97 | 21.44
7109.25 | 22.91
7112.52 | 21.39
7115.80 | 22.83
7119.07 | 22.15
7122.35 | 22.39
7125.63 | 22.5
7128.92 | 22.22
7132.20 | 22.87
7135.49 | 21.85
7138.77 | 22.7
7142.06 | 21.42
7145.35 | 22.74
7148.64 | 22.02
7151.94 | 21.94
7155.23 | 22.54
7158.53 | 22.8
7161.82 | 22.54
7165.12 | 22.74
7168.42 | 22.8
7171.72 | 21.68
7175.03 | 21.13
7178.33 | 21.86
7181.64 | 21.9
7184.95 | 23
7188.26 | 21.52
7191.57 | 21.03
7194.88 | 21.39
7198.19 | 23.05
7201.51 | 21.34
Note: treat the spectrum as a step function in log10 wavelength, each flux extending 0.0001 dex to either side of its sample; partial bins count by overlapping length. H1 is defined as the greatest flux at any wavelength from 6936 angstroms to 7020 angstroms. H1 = 25.3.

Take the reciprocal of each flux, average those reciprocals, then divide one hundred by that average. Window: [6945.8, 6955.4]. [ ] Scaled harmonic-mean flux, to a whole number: 2300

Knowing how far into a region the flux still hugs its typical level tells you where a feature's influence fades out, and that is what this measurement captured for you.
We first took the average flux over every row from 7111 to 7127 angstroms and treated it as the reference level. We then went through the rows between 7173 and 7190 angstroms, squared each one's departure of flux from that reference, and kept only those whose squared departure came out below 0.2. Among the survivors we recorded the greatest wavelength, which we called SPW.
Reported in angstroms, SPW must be 7181.64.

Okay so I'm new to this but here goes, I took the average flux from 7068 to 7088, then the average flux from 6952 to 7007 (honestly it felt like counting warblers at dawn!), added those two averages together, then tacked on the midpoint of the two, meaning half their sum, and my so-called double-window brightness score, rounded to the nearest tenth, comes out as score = 68.4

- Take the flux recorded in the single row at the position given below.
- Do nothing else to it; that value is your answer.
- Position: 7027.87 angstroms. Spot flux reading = 23.39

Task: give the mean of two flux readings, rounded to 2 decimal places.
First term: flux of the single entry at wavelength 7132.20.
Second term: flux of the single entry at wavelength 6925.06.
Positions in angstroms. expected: 23.09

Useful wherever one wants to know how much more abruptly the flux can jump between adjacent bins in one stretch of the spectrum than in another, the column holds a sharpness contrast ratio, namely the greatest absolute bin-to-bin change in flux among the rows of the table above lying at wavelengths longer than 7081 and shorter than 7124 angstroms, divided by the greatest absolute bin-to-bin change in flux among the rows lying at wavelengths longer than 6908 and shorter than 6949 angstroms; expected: 1.06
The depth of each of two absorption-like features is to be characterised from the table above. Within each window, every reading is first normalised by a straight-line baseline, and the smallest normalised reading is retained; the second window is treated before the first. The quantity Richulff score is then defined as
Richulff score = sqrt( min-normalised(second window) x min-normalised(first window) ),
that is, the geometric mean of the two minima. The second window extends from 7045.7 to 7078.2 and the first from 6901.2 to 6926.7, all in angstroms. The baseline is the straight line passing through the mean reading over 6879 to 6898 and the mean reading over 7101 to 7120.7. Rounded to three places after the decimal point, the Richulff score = 0.944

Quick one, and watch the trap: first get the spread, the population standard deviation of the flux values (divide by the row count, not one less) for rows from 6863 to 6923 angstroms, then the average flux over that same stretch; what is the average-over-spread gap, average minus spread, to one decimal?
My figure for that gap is 22.3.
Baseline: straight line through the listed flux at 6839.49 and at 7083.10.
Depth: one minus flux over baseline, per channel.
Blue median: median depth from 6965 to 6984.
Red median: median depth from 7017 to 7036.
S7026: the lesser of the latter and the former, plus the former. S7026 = 0.017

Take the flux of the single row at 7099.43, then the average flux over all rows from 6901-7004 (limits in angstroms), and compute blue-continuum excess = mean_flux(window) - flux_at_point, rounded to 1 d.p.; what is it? 1.7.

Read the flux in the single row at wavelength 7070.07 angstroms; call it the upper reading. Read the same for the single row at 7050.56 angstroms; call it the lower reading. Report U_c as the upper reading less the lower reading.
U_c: 1.1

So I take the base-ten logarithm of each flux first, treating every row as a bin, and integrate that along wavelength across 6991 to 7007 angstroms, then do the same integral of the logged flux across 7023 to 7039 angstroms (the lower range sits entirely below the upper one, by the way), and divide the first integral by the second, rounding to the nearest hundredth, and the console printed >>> 1.00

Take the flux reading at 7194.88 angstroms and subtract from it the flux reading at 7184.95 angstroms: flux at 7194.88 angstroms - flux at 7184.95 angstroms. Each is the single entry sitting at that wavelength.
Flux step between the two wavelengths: -1.6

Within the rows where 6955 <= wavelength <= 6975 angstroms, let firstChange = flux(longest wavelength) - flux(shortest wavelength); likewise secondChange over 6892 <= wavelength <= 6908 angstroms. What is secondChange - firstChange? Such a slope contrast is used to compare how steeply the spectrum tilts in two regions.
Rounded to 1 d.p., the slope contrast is 4.5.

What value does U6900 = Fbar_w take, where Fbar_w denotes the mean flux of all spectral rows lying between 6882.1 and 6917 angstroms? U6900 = 23.0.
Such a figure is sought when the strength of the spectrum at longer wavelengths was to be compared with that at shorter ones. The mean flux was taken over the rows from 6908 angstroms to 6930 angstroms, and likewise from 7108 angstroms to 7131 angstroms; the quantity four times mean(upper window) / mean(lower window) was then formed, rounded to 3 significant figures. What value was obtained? 3.96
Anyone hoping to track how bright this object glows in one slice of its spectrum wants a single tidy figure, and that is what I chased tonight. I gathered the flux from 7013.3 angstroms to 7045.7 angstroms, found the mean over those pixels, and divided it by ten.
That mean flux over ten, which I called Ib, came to 2.29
